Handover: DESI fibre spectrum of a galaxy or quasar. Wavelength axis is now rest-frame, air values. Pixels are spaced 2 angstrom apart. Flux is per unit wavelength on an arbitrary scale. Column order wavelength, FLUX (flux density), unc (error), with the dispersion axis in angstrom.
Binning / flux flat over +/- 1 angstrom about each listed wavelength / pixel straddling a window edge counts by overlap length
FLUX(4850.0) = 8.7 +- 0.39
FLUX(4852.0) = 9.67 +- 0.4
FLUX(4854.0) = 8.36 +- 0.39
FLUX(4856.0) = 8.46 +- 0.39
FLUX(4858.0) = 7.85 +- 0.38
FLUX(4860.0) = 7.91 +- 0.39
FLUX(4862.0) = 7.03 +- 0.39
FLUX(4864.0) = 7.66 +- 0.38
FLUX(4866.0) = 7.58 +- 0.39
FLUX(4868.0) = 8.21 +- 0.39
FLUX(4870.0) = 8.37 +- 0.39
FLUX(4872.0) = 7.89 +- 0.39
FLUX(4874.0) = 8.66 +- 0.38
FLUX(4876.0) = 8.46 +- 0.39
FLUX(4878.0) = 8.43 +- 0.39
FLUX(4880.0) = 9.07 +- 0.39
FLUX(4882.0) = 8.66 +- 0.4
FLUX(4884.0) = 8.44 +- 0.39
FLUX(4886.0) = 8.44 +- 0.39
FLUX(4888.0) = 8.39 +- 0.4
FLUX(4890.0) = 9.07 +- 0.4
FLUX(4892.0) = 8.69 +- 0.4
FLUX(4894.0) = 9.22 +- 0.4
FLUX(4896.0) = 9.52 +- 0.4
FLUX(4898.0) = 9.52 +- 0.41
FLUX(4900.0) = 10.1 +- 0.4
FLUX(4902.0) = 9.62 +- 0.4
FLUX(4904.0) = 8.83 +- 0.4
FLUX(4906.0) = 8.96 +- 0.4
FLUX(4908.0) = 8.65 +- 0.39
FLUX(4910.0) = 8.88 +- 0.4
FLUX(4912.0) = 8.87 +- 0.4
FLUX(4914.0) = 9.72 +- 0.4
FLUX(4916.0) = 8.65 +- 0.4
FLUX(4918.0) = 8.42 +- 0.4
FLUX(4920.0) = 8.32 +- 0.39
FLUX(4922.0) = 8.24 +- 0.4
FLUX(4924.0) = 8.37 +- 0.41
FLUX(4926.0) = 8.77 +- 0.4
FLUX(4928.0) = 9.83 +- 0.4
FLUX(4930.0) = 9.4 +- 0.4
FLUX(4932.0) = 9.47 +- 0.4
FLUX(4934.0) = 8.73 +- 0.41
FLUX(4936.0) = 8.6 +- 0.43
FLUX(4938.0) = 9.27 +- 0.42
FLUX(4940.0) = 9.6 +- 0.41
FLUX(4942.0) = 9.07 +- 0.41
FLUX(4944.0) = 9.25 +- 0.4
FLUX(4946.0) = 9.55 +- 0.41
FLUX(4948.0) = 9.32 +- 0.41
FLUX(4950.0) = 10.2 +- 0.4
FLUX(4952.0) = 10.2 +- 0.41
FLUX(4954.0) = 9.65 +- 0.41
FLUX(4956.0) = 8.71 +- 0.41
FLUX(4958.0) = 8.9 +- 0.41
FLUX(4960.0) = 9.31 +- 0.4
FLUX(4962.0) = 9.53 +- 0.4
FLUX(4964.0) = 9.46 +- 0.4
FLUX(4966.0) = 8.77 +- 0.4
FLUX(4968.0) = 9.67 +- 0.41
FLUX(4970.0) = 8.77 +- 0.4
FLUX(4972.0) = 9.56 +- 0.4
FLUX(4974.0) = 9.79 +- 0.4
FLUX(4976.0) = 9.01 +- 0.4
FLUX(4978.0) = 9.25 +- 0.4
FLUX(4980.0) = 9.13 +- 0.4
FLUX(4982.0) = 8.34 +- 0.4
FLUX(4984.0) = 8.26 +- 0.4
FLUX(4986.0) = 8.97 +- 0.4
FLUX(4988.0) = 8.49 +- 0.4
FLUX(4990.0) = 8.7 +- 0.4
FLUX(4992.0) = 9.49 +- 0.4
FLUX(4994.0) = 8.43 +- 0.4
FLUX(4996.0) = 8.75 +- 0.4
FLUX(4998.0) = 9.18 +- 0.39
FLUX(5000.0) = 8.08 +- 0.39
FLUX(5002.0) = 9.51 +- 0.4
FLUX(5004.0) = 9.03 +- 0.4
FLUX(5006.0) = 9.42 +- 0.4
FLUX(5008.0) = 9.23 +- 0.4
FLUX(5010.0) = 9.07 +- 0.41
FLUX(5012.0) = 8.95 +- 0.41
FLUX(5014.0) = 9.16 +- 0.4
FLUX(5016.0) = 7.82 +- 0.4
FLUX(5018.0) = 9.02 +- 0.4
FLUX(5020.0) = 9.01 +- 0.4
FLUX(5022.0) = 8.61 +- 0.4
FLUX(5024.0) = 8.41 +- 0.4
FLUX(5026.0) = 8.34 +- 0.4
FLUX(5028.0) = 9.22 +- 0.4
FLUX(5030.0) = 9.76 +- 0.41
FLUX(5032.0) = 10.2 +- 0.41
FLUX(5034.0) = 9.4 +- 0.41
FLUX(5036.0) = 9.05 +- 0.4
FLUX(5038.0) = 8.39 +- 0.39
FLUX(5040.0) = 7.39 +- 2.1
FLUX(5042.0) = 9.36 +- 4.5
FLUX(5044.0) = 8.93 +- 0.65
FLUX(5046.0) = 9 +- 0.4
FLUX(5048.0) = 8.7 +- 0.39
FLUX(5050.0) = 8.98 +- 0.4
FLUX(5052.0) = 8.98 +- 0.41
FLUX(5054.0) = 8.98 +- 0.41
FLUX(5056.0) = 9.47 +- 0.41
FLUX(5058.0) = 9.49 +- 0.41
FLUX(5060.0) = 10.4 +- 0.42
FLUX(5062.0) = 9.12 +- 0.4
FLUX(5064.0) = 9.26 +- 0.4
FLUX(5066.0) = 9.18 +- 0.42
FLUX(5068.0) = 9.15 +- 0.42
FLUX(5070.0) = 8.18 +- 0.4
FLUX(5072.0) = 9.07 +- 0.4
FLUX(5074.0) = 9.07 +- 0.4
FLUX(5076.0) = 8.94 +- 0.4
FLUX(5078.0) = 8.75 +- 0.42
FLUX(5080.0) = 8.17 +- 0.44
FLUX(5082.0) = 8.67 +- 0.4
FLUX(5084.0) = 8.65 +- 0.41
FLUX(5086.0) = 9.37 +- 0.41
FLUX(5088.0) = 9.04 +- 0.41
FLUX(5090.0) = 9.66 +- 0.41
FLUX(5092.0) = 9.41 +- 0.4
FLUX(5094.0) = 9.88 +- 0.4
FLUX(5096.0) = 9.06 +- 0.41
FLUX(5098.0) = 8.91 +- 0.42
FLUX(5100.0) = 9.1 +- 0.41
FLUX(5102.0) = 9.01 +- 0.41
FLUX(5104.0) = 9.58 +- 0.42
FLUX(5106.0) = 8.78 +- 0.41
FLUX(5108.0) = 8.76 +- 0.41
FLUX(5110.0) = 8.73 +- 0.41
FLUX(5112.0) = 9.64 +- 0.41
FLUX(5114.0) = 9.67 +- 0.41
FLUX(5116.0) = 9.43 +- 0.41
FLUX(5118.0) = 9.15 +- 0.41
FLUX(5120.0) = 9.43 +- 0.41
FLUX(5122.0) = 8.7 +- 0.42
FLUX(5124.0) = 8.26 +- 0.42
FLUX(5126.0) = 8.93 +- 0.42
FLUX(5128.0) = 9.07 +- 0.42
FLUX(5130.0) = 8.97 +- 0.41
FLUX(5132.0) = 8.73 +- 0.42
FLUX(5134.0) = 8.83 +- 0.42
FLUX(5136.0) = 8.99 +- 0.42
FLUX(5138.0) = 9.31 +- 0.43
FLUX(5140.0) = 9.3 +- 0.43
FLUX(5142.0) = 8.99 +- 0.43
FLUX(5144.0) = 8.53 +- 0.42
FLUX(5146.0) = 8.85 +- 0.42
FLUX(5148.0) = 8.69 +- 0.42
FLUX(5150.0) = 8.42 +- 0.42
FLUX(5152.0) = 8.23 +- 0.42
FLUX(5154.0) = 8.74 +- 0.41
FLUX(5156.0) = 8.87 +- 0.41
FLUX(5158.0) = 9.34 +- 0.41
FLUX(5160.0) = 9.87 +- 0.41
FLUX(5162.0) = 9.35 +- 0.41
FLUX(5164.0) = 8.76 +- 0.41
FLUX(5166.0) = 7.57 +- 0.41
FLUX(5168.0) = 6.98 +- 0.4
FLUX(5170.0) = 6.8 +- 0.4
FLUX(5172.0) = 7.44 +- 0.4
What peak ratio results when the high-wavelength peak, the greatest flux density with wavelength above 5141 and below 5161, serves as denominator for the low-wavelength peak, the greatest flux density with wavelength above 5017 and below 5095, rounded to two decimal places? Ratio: 1.05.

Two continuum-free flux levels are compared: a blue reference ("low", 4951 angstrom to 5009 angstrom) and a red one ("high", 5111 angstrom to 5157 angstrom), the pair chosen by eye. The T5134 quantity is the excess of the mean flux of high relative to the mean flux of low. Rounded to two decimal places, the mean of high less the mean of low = -0.14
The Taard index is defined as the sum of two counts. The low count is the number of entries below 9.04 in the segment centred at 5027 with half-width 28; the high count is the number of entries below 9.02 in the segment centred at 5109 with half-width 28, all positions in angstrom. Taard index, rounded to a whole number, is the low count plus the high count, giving 31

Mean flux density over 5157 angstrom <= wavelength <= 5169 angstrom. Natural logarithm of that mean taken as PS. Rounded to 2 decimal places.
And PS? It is 2.16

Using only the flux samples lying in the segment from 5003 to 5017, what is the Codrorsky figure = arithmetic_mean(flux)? 9.0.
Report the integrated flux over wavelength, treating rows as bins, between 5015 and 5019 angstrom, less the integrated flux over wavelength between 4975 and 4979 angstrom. -2.8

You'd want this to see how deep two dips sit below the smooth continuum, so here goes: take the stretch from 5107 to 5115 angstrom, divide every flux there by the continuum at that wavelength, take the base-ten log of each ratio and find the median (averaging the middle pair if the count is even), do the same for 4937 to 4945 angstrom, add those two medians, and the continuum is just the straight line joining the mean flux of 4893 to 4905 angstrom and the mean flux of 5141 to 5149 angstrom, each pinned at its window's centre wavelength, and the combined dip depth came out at 0.011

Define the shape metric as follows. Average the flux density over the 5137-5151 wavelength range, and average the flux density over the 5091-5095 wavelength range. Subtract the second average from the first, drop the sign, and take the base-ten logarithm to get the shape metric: -0.11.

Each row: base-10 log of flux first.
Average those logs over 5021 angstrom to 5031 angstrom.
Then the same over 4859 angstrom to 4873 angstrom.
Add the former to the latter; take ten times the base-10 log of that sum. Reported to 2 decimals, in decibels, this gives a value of 2.65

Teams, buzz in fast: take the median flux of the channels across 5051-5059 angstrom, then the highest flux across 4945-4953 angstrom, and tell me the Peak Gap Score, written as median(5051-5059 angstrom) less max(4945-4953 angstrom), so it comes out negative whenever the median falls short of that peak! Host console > -1.0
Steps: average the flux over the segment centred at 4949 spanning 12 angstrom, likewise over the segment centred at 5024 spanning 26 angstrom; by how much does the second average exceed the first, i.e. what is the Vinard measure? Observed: -0.7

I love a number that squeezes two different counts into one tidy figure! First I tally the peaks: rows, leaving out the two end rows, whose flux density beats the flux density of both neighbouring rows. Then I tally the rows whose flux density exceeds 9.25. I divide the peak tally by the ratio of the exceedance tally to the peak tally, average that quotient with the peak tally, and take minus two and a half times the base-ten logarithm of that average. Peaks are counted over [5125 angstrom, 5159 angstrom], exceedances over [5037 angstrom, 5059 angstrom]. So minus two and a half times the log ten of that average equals -1.2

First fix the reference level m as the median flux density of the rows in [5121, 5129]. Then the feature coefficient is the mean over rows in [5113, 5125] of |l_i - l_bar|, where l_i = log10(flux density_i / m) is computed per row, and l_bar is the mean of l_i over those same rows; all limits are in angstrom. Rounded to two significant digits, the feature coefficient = 0.020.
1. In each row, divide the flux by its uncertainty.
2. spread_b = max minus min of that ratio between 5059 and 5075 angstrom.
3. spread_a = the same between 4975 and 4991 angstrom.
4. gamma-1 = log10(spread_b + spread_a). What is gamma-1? 0.83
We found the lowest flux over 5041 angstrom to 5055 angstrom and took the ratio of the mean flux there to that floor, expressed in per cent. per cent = 103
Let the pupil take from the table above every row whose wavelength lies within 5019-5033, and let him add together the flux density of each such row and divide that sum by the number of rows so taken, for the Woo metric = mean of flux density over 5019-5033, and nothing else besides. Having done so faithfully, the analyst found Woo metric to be 9.08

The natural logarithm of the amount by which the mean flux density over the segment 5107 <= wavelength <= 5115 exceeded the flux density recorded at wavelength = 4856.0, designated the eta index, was -0.3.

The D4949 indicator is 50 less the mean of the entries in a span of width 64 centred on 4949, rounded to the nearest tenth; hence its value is 40.8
